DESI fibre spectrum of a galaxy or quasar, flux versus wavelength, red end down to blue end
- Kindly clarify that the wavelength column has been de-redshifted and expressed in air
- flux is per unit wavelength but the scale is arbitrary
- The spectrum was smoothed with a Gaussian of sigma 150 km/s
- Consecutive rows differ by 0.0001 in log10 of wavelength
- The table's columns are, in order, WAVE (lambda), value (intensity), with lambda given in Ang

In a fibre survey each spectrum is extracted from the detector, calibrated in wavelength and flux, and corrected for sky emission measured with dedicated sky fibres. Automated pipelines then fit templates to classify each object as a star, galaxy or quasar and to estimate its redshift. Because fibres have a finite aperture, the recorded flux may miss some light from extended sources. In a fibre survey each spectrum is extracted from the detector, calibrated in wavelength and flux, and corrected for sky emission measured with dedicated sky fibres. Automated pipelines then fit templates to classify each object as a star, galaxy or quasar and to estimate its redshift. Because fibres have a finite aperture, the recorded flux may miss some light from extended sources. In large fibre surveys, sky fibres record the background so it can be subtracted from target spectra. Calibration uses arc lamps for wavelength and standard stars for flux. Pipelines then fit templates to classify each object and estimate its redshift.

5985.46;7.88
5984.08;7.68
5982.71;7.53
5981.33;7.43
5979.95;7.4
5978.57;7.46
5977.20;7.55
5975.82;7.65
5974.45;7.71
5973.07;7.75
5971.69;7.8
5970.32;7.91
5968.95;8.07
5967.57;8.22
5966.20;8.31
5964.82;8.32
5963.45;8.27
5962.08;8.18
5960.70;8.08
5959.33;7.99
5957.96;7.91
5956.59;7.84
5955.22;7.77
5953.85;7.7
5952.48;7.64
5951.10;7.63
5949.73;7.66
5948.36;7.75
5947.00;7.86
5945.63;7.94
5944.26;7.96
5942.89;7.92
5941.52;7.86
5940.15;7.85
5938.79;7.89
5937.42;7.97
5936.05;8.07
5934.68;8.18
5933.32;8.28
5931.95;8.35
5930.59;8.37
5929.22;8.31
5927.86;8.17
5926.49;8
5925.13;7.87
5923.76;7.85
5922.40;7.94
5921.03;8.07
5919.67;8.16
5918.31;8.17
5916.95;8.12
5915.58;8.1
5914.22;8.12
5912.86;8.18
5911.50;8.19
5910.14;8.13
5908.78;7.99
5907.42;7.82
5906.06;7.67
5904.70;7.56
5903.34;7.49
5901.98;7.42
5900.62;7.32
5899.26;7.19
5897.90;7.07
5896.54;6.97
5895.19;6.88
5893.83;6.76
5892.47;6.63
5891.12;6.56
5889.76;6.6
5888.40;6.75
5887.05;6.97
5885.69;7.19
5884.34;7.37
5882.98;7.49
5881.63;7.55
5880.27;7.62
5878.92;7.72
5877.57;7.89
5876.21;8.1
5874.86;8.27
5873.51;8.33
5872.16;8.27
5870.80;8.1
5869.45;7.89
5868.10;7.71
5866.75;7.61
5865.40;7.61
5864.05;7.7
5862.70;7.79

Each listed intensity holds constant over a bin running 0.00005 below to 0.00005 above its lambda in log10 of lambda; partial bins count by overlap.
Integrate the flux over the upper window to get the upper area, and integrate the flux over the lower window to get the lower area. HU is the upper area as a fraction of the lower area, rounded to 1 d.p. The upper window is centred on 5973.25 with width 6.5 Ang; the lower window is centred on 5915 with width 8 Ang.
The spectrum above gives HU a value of 0.8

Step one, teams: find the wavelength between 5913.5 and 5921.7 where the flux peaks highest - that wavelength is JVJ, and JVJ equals 5918.31 Ang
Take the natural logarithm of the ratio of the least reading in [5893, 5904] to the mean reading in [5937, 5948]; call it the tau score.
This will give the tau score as -0.16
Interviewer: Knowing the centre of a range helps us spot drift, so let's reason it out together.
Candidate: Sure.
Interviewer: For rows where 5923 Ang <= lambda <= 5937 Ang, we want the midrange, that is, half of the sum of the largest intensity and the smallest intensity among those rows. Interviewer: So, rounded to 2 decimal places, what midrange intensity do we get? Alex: 8.11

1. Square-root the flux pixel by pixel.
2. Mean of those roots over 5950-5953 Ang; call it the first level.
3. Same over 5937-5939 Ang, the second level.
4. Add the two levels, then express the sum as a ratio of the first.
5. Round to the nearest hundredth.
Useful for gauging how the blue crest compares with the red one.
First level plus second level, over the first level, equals 2.02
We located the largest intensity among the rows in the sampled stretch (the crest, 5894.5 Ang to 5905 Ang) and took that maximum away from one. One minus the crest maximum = -6.56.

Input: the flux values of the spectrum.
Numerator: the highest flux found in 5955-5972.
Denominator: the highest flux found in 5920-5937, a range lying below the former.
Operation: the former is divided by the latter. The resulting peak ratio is 0.99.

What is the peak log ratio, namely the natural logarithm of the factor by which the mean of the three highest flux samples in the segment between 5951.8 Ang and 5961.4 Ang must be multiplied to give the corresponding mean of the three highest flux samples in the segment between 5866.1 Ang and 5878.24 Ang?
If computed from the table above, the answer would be 0.04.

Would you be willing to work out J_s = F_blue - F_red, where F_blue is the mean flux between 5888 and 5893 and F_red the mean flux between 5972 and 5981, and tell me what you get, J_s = -1.0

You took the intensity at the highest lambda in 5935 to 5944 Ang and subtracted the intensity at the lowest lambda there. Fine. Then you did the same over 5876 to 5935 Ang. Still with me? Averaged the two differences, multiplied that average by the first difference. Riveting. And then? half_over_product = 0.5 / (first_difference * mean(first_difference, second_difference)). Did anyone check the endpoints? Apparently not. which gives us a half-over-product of 95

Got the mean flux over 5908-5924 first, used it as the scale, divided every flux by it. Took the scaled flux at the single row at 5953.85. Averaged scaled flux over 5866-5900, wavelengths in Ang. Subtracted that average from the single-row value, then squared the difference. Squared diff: 0.0012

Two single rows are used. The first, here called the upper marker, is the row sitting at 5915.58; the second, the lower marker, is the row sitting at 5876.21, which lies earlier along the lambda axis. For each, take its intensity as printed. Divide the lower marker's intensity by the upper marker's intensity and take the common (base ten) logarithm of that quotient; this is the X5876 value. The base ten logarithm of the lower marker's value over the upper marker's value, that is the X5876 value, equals 0.000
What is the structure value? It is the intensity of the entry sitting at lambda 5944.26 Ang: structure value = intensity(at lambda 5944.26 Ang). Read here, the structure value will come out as 7.96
